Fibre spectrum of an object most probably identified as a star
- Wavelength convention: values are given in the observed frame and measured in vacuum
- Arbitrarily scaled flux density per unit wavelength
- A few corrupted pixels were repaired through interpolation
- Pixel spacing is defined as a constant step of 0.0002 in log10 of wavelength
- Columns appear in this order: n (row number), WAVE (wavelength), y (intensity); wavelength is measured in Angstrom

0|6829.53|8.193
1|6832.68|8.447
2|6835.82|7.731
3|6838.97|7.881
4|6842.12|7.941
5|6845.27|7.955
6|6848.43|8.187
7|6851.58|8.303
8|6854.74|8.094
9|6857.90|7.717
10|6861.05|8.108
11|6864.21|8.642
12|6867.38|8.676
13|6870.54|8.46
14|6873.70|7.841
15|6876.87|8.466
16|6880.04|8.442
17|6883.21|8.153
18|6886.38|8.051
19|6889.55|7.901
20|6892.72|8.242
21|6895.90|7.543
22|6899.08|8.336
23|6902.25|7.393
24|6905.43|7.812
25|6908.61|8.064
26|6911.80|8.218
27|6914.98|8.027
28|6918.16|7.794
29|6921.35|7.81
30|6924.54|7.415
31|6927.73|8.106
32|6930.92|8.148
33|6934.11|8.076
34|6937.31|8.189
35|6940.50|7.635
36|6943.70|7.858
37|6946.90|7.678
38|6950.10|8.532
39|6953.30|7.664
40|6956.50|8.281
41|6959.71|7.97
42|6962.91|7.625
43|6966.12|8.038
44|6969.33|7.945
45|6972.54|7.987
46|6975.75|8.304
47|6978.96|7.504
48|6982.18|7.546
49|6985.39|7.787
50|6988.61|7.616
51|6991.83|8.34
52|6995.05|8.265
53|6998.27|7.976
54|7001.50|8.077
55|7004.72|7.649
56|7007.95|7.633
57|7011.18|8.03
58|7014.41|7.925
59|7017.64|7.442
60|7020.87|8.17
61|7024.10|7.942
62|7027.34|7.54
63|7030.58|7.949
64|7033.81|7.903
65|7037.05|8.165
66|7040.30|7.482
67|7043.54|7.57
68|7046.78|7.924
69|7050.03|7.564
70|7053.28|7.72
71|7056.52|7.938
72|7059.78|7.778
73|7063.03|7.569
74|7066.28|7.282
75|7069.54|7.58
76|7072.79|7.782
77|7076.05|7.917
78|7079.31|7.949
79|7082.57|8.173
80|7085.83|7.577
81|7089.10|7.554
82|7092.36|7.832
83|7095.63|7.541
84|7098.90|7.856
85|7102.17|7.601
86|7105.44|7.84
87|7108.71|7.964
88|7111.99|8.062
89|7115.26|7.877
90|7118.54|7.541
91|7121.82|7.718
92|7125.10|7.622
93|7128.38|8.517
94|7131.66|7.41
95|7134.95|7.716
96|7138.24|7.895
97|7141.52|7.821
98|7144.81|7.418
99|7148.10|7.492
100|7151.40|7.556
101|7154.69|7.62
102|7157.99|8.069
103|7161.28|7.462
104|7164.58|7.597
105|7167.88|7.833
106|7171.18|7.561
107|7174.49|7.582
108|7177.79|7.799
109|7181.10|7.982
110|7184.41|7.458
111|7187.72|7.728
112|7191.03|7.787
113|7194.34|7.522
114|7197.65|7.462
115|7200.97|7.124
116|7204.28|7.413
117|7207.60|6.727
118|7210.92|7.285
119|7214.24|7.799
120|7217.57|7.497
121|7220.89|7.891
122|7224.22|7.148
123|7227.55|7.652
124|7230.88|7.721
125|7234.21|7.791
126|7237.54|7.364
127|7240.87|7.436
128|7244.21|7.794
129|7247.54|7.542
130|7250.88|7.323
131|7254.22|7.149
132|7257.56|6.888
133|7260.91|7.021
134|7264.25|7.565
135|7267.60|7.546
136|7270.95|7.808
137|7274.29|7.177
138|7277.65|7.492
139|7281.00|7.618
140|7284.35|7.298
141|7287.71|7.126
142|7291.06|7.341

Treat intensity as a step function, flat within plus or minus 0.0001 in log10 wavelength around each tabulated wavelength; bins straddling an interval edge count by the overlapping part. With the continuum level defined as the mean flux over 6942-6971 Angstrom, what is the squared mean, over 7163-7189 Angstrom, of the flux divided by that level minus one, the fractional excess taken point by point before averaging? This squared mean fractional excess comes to 0.0011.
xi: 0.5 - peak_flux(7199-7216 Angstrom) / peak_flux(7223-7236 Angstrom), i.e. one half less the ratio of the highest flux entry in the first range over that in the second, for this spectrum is -0.501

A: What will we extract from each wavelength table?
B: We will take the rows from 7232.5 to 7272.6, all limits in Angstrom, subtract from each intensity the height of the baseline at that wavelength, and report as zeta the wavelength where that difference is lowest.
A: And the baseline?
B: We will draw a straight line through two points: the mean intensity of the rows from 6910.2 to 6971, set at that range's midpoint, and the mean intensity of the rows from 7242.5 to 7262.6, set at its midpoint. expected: 7257.56 Angstrom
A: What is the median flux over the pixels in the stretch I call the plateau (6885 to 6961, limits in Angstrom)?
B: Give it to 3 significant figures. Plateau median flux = 8.00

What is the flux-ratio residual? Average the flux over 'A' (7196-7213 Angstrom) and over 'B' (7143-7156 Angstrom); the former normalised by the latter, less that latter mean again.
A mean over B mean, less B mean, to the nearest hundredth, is -6.56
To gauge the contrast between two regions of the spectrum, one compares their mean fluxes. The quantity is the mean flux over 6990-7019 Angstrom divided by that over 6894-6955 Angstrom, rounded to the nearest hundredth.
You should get 1.00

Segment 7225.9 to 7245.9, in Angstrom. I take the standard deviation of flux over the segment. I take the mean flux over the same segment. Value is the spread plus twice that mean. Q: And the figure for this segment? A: 15.4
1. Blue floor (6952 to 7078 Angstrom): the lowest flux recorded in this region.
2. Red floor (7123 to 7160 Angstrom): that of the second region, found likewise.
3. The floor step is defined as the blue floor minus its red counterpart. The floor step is -0.13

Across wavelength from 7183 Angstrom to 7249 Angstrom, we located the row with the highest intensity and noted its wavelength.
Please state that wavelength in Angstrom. 7220.89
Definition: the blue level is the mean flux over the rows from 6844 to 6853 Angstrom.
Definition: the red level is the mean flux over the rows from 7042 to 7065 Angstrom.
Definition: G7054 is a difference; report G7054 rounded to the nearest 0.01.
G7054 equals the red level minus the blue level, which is -0.43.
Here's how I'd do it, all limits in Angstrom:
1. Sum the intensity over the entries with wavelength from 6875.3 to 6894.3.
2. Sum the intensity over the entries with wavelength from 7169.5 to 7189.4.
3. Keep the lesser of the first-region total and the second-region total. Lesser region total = 46.1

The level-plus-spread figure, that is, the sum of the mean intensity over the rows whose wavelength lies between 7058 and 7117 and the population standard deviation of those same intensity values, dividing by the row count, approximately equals 7.98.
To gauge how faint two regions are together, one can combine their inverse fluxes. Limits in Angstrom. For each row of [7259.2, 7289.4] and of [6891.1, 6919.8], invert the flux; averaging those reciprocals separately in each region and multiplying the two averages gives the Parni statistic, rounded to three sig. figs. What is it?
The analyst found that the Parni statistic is 0.0171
